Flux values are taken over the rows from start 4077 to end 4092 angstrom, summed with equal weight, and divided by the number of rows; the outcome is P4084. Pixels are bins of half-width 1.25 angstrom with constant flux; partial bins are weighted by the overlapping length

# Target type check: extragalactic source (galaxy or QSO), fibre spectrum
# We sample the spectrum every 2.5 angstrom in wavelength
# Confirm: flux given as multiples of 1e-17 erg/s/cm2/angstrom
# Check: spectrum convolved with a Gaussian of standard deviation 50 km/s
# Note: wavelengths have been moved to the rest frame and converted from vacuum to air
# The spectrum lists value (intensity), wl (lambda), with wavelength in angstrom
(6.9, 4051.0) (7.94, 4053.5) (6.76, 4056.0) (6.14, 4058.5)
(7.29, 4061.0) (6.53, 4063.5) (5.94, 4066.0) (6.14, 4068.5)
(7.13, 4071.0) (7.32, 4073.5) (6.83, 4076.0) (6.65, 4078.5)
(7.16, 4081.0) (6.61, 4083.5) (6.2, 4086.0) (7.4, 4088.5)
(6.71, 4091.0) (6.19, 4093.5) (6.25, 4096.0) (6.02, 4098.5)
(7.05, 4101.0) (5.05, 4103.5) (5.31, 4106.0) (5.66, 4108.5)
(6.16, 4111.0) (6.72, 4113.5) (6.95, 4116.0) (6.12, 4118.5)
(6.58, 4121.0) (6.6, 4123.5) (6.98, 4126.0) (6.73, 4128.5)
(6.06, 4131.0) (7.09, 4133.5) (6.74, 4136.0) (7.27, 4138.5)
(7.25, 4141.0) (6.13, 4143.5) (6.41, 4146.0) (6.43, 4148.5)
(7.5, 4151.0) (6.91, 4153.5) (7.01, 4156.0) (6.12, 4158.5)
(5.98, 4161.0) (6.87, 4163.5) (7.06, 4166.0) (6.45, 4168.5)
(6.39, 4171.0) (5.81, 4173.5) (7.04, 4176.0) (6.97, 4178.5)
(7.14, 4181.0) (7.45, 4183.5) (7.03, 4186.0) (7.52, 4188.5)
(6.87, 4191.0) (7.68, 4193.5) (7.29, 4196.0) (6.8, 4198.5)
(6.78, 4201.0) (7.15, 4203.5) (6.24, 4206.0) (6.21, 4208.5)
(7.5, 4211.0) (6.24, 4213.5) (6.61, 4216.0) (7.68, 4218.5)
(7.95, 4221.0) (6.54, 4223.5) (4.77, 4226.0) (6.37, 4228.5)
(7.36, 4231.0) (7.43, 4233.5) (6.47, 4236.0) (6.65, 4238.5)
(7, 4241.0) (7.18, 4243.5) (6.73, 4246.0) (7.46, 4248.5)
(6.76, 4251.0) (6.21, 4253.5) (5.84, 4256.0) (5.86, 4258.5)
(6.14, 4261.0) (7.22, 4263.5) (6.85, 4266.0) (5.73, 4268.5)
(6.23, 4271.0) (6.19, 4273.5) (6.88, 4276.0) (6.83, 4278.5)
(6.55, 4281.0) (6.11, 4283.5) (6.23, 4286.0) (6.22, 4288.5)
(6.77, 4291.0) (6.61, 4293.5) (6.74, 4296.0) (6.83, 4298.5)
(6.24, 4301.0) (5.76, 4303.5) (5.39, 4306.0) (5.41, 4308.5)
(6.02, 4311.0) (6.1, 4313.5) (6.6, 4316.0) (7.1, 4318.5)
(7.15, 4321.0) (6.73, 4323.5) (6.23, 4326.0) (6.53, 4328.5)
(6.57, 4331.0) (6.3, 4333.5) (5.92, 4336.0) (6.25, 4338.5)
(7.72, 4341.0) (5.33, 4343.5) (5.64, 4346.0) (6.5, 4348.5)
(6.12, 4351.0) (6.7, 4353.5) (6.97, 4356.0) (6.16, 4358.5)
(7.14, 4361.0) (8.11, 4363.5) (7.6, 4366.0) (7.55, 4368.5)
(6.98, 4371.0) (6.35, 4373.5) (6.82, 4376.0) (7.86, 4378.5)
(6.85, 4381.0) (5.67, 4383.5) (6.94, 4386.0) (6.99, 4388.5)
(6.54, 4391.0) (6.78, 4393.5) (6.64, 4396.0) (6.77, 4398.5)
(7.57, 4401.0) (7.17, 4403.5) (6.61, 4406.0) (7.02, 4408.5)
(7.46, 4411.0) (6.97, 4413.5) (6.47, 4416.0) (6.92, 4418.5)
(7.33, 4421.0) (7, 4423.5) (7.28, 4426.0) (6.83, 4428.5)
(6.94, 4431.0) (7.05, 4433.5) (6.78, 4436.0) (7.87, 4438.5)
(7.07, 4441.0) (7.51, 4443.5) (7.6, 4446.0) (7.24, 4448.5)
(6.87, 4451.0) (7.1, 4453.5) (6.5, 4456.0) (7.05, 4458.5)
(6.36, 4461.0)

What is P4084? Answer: 6.79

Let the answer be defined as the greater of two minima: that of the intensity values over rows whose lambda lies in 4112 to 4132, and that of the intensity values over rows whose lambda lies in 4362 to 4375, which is 6.35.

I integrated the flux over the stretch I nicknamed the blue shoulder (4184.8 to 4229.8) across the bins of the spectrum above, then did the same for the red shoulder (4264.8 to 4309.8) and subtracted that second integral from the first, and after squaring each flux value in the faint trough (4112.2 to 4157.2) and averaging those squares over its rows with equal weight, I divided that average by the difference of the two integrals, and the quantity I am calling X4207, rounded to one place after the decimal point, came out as 1.9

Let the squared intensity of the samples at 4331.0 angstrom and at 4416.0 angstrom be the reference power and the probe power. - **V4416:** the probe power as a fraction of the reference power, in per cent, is 97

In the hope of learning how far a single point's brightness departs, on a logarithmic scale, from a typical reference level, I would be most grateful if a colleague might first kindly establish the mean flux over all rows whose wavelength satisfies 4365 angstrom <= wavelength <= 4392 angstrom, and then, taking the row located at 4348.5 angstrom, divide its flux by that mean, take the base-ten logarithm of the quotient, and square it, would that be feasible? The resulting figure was 0.0007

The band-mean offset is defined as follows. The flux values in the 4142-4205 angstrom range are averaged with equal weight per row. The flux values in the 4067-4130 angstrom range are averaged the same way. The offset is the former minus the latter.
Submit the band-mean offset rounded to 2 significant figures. 0.33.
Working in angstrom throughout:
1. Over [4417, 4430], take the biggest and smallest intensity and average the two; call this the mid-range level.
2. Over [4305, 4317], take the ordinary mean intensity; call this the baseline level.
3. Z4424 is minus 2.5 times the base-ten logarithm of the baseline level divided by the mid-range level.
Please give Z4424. 0.20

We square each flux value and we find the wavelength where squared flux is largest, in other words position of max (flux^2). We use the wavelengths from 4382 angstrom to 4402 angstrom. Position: 4401.0 angstrom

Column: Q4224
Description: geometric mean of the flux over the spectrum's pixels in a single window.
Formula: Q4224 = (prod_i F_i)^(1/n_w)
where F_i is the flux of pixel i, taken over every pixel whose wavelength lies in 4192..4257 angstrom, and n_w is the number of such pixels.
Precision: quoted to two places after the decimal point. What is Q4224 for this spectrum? 6.77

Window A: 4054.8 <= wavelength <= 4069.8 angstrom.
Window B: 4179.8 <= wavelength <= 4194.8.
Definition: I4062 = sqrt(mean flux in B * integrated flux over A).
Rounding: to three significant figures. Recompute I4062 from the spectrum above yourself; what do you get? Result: 26.6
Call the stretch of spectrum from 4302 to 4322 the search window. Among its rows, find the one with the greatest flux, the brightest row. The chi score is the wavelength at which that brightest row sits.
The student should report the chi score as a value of 4321.0 angstrom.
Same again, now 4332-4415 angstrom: 4363.5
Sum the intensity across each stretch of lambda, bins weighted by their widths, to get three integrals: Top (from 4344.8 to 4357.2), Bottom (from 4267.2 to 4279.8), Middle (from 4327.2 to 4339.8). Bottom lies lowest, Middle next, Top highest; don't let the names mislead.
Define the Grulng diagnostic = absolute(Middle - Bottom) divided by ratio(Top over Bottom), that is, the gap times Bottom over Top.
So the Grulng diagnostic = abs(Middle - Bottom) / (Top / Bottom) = 0.7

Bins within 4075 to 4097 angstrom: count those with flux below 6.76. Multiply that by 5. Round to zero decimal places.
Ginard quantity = 30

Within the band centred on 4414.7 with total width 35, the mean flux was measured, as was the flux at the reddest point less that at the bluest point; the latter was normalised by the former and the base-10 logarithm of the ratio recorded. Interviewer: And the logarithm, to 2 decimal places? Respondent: -1.62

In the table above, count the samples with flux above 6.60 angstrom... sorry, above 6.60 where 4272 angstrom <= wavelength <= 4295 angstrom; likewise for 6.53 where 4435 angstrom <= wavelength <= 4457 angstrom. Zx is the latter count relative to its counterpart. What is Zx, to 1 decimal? 2.0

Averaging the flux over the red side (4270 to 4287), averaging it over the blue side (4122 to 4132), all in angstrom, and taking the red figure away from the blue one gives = 0.2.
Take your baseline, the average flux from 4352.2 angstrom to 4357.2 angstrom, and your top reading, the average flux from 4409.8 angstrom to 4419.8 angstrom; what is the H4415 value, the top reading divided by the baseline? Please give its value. 1.02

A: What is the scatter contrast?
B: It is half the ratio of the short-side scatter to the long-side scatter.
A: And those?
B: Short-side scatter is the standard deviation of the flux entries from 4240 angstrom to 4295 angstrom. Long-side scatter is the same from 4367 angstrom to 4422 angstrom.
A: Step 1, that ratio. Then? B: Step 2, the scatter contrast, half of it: 0.51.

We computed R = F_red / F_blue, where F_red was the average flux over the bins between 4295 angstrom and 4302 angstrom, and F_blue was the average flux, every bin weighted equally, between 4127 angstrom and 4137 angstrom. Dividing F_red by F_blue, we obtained 0.99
